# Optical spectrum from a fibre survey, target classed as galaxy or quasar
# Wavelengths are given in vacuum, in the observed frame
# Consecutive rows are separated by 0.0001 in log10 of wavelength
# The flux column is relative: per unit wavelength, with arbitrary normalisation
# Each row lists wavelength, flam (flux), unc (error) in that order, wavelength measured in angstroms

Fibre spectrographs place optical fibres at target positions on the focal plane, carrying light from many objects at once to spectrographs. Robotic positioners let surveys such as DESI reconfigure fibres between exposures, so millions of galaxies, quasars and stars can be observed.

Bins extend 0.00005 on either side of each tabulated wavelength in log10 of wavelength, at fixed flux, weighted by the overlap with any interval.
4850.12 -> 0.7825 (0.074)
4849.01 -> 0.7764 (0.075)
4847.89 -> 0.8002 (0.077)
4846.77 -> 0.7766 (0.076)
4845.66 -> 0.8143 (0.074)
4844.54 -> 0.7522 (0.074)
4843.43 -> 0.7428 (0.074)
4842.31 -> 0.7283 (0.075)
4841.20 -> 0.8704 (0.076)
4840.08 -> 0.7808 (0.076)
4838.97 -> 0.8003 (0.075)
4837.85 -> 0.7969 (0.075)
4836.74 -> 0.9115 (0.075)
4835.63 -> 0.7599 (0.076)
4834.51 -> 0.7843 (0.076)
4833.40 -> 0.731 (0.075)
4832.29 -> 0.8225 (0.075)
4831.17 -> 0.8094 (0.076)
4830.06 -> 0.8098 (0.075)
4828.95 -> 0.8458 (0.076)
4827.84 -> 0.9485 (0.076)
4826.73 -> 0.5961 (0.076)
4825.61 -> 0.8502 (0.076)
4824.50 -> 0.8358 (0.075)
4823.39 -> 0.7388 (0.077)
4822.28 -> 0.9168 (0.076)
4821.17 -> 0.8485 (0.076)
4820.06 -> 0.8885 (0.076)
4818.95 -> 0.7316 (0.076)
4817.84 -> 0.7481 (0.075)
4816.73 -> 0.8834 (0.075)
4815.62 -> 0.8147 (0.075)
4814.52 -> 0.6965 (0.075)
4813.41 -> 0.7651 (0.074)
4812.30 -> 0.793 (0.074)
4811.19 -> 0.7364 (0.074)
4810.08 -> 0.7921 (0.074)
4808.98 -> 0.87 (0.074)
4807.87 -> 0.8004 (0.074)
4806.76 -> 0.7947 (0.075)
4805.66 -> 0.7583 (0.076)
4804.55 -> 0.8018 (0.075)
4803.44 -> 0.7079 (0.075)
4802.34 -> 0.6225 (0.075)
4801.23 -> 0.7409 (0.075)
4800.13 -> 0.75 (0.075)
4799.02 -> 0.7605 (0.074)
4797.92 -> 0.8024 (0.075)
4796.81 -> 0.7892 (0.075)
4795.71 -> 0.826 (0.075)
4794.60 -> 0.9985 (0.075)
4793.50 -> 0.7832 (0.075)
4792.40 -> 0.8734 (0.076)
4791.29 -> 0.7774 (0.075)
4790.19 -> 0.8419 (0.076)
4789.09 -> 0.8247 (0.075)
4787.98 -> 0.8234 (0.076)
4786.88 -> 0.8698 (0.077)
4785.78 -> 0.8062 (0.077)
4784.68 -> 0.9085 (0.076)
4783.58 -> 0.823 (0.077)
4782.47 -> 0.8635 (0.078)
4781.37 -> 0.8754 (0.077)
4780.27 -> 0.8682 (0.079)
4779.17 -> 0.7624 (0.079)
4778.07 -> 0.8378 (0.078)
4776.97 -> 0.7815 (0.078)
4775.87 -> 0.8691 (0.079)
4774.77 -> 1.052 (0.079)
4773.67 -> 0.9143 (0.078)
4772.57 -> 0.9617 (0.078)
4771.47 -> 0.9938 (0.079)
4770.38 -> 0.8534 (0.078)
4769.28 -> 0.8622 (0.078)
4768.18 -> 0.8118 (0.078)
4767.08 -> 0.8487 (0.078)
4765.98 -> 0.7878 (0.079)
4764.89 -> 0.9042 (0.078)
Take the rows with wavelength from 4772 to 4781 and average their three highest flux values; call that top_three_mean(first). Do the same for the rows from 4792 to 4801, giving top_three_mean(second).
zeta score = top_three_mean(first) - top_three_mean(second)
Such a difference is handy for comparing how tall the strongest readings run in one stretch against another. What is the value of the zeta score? 0.08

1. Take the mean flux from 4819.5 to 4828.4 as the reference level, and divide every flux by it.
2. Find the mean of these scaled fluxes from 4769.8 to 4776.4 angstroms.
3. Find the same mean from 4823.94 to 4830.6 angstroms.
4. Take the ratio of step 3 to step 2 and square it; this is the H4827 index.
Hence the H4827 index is 0.75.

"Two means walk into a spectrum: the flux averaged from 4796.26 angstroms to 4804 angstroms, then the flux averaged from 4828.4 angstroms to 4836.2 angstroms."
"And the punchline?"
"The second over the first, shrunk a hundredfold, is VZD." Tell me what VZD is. 0.0108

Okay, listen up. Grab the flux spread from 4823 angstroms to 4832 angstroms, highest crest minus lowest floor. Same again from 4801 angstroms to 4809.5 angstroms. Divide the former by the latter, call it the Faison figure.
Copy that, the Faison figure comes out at 1.4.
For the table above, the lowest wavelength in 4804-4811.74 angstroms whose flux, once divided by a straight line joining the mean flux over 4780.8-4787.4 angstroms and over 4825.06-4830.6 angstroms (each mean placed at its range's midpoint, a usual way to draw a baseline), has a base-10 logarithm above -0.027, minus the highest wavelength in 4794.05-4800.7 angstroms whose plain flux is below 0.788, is 4.4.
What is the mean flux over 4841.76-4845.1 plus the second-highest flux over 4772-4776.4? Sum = 1.70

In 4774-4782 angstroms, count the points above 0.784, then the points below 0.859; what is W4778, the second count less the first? -2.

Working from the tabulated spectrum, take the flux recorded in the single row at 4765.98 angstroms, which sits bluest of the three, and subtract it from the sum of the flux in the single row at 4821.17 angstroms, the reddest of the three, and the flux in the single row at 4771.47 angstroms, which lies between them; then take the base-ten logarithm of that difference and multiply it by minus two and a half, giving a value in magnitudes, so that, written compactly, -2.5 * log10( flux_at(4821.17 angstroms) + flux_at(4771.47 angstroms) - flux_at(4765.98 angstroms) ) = -0.06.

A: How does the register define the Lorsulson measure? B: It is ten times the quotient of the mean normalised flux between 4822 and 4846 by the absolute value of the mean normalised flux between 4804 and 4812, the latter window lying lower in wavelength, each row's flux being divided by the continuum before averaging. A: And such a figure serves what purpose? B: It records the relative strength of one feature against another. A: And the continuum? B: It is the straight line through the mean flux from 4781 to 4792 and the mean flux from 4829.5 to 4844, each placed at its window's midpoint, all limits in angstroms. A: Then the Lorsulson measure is 10.4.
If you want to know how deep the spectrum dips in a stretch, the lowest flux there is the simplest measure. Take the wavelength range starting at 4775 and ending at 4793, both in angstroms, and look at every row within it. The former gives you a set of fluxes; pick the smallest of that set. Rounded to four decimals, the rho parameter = 0.7624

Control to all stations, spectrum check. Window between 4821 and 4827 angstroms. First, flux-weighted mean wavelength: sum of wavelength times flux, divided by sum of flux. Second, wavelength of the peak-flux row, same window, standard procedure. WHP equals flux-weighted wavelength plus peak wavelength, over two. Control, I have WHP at 4823.0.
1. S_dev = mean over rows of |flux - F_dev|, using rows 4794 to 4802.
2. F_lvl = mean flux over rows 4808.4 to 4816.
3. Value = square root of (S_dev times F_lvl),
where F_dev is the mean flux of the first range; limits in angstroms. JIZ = 0.214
